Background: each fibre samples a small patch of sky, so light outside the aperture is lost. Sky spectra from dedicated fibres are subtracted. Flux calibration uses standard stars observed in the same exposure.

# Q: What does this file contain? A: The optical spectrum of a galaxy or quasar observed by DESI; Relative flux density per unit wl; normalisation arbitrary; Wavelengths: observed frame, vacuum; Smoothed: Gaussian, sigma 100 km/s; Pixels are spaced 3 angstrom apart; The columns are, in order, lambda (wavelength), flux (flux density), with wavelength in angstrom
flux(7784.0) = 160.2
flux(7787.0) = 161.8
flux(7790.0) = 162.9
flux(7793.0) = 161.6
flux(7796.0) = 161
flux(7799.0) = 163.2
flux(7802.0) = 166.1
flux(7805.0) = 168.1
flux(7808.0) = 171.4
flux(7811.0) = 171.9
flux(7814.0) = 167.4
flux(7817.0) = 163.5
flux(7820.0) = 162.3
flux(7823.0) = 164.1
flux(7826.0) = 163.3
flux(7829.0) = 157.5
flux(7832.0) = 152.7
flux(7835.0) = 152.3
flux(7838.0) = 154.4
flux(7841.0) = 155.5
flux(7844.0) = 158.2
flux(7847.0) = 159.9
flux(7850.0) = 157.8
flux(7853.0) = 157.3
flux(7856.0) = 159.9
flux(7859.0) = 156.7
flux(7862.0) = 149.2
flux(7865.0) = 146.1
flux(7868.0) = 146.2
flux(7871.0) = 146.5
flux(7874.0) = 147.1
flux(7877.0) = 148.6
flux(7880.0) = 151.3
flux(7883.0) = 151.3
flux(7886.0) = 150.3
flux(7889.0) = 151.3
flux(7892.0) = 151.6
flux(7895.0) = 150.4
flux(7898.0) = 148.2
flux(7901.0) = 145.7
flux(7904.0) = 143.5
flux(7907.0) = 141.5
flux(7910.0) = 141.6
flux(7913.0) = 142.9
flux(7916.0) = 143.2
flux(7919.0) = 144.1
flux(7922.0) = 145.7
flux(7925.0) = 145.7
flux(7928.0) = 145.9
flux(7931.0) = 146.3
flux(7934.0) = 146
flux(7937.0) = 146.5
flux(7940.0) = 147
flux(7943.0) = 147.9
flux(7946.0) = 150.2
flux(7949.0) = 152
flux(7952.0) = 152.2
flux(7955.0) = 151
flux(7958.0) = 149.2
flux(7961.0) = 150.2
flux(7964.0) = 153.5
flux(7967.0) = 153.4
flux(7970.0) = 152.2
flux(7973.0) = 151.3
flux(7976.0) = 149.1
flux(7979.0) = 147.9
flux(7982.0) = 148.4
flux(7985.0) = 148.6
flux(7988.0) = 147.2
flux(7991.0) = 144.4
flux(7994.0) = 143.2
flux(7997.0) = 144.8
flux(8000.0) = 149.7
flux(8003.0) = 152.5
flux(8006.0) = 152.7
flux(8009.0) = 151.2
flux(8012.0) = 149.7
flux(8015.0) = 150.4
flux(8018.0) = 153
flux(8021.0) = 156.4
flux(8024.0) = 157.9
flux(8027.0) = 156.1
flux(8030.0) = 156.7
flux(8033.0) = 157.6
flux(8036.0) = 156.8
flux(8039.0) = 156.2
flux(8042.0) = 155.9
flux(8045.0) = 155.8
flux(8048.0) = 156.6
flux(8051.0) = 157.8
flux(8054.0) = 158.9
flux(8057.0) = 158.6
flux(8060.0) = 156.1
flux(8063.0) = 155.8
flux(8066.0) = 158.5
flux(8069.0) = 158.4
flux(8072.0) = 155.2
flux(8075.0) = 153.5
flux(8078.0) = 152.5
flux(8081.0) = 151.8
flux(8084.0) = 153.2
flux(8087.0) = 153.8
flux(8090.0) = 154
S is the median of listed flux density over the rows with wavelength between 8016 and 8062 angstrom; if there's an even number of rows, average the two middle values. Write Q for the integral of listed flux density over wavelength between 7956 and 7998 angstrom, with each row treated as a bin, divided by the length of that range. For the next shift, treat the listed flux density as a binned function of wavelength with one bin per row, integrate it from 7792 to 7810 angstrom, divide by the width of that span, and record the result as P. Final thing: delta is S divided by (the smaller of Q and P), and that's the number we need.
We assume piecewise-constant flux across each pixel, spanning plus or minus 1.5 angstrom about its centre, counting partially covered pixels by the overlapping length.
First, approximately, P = 166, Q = 149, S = 157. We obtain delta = 1.05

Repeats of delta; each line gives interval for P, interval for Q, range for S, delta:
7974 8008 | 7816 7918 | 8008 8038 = 1.05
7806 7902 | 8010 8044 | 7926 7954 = 0.95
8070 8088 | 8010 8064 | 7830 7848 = 1.01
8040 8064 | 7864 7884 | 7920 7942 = 0.99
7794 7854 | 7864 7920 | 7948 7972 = 1.04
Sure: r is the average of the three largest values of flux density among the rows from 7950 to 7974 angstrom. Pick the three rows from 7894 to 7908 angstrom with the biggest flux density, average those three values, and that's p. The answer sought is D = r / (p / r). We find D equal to 158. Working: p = 148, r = 153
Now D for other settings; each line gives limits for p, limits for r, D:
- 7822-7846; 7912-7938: 132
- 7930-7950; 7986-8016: 154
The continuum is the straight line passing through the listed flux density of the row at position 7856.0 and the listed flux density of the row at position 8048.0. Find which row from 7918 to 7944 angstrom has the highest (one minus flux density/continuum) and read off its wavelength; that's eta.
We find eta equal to 7919.0 angstrom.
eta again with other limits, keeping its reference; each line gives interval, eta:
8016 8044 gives 8018.0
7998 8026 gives 8000.0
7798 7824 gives 7820.0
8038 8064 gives 8045.0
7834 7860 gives 7835.0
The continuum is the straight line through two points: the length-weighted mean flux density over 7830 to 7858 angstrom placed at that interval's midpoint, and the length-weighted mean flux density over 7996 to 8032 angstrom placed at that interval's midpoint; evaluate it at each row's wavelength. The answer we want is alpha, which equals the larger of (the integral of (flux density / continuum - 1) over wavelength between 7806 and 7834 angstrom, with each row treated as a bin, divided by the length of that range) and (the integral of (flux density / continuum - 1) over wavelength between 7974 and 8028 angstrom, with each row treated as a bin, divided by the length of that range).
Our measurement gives 0.0425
